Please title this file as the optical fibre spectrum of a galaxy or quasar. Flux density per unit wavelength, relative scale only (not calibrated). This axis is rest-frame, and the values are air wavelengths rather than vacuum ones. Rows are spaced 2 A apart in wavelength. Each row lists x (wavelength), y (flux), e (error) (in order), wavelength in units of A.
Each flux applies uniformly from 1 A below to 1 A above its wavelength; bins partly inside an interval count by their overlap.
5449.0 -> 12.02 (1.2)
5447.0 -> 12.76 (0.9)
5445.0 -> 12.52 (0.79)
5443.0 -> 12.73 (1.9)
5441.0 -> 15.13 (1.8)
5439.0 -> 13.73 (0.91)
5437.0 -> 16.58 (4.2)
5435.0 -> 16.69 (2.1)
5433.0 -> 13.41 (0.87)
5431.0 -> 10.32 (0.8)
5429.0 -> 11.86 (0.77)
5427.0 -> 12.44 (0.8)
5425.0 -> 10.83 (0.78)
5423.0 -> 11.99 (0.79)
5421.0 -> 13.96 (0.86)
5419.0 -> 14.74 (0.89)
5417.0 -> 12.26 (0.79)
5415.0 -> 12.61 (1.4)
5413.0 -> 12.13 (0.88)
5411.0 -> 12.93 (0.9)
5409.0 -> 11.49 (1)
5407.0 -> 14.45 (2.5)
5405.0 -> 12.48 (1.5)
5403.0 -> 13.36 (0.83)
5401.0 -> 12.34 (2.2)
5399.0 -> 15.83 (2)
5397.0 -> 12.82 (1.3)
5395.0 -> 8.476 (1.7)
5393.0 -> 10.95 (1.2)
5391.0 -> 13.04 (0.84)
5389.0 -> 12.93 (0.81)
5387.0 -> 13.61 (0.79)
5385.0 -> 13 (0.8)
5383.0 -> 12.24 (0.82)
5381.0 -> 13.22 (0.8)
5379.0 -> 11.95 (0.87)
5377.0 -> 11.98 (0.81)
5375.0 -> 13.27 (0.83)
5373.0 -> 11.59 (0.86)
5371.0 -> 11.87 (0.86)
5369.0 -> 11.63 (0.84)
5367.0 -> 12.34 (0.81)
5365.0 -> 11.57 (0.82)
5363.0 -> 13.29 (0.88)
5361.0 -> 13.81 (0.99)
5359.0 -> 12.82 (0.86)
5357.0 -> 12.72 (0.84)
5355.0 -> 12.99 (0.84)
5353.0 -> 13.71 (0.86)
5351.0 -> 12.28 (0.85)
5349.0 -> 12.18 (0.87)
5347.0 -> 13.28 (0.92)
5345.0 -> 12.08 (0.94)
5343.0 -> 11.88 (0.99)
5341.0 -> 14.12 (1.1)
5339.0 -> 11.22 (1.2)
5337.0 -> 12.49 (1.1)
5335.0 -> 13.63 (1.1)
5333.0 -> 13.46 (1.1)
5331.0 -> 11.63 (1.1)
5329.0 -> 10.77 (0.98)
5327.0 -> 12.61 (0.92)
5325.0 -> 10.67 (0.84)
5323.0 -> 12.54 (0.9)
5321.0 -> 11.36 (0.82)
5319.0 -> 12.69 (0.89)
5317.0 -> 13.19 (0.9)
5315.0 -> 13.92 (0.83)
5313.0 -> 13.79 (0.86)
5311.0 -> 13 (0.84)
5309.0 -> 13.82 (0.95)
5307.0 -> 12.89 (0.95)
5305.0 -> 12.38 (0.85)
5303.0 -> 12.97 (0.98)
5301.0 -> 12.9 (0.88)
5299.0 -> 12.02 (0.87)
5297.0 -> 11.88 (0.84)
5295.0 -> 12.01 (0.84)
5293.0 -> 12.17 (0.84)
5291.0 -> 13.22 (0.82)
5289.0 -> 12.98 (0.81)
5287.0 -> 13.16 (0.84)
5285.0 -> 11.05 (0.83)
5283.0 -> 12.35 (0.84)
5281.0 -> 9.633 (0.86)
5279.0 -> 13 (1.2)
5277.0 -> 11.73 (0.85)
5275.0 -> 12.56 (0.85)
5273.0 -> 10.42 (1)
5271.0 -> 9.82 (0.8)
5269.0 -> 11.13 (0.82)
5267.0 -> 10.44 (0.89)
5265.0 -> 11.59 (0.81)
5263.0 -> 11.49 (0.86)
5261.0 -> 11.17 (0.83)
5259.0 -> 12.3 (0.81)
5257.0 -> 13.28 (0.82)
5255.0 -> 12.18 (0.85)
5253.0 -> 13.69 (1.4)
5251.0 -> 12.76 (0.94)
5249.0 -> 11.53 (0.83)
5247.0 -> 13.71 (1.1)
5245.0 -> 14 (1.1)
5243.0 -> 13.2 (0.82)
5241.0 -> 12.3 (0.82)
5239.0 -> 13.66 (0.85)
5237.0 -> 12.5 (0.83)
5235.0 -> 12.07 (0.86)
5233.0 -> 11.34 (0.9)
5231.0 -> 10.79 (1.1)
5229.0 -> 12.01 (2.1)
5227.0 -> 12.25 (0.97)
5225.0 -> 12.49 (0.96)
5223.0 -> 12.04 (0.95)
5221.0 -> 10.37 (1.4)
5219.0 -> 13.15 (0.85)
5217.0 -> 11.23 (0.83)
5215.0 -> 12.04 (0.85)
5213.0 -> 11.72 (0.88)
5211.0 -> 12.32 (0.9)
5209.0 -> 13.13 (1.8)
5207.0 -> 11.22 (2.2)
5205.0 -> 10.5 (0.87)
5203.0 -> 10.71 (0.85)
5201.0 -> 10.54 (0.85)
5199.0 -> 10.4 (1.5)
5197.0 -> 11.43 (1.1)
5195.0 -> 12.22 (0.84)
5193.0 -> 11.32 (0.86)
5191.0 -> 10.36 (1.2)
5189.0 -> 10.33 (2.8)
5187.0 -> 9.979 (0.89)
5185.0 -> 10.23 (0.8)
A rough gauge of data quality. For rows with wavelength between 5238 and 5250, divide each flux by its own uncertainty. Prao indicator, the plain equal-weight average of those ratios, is 14.38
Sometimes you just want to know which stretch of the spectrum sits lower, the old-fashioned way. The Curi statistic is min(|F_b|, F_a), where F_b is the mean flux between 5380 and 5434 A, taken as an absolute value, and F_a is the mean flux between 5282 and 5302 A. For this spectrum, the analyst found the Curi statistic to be 12.4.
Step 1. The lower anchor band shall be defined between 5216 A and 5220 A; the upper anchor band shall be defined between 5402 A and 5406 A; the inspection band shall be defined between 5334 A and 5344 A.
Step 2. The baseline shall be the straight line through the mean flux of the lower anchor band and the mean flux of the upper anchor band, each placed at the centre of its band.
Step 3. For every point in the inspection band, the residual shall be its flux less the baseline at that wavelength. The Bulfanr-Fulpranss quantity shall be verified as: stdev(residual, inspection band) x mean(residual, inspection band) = 0.00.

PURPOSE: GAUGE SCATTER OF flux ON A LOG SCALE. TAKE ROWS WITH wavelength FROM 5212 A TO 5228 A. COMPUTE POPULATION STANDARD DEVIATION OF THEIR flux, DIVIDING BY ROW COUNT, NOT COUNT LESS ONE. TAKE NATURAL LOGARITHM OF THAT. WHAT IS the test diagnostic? -0.25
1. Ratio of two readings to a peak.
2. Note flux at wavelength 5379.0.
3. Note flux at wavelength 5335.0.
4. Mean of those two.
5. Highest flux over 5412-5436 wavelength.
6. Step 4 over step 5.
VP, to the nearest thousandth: 0.766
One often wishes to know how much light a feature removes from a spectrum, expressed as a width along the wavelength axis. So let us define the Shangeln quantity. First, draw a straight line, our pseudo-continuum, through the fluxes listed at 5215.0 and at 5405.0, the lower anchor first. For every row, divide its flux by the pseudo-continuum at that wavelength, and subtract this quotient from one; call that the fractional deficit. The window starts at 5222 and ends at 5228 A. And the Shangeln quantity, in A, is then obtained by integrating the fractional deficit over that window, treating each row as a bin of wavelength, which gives -0.10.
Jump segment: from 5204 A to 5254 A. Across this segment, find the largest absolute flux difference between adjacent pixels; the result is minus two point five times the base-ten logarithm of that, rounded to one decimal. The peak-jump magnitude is -1.1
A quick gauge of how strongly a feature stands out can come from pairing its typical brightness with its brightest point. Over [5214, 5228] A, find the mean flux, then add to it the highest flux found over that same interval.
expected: 25.1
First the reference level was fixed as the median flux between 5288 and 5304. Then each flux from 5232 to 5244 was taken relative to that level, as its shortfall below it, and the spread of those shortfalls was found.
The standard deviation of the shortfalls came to 0.8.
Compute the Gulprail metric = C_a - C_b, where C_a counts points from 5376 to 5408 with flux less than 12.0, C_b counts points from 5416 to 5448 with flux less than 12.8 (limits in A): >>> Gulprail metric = -5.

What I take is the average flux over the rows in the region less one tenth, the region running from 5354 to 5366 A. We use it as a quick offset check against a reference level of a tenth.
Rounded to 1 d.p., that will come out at 12.8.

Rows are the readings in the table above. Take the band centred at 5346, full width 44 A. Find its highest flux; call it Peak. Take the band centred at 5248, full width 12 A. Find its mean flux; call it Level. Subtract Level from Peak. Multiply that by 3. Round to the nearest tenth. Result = 2.9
